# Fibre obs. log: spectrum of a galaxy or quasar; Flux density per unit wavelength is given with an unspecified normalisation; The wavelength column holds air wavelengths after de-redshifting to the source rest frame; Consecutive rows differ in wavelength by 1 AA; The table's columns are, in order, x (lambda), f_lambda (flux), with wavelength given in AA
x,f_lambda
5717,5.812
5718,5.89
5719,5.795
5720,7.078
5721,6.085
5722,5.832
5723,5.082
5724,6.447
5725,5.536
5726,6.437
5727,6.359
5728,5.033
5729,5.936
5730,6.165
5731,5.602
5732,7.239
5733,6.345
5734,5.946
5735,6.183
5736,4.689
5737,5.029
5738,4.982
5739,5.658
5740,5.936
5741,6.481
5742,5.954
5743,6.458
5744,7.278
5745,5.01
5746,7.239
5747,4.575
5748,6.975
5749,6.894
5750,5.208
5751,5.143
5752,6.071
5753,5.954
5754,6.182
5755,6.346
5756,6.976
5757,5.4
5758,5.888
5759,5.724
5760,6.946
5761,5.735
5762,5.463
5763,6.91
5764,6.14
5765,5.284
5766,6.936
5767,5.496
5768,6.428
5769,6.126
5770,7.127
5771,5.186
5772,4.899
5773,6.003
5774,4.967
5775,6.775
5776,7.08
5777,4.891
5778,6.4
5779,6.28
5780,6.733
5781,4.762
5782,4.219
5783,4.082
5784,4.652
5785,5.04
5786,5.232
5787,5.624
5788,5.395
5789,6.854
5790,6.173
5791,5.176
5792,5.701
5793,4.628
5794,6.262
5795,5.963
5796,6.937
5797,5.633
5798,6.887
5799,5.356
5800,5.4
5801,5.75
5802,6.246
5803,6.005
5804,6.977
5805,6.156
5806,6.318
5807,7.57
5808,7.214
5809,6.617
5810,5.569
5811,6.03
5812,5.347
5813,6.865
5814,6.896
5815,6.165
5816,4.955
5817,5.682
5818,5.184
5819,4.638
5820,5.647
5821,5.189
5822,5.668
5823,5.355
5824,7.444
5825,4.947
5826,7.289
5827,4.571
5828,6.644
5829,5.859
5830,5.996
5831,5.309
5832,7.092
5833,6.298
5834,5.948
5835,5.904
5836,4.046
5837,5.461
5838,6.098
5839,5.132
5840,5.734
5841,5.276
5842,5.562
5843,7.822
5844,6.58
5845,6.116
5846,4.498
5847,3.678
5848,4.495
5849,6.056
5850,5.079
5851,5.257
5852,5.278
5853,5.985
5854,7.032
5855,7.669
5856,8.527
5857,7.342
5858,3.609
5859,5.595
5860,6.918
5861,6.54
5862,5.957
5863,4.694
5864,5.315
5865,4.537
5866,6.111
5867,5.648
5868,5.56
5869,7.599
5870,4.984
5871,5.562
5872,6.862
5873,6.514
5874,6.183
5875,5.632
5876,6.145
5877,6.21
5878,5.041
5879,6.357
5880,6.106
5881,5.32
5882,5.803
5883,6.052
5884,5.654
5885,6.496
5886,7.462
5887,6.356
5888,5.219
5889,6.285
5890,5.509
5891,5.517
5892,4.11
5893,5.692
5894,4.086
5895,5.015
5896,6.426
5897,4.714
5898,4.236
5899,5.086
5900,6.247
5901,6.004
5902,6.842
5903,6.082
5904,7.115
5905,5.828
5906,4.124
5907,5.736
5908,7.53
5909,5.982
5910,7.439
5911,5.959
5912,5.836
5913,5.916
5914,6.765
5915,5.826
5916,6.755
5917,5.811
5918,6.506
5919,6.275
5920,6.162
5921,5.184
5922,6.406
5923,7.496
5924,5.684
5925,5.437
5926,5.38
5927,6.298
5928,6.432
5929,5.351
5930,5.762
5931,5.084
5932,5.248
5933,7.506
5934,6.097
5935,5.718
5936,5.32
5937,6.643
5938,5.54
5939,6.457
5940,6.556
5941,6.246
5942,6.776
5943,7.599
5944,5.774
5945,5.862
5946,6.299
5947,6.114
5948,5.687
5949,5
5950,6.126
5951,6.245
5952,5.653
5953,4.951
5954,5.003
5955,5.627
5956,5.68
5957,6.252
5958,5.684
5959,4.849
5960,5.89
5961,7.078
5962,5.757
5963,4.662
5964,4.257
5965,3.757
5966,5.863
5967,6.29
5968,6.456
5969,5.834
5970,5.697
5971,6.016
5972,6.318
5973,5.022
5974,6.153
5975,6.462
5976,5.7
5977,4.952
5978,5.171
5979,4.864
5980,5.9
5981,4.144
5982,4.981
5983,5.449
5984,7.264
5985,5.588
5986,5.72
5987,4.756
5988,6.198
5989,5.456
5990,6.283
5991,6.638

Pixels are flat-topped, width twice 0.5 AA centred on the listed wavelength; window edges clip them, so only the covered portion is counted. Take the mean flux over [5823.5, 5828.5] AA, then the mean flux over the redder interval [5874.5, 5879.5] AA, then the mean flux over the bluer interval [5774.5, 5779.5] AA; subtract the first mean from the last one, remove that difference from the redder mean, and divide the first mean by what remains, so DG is 1.07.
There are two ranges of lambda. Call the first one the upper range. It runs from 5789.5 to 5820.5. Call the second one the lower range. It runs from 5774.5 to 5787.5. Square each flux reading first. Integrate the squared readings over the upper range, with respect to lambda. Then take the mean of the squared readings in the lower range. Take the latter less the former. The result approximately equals -1101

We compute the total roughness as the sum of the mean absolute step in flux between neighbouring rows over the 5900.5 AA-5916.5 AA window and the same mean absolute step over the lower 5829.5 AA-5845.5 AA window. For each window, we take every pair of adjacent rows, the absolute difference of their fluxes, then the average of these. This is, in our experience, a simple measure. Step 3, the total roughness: 2.02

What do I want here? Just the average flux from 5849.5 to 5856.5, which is 6.40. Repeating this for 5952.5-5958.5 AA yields 5.53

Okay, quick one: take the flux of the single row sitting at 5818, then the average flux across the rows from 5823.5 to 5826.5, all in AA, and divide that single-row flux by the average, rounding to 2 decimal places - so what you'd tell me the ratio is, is 0.79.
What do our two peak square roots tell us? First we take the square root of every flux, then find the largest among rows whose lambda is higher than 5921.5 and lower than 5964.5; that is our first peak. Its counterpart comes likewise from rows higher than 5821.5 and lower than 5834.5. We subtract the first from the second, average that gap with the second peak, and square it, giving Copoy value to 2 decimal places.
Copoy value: 1.82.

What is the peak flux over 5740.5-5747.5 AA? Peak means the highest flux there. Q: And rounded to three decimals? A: 7.278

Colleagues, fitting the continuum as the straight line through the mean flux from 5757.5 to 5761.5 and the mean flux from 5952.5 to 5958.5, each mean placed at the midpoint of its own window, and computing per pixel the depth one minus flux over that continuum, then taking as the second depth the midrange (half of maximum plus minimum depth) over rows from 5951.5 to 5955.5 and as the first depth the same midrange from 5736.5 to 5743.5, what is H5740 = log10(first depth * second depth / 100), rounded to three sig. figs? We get -4.55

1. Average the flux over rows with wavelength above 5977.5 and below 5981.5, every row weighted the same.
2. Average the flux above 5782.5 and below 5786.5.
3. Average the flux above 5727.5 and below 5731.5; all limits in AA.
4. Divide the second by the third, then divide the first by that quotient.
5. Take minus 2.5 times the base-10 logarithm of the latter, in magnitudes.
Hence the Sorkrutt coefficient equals -1.95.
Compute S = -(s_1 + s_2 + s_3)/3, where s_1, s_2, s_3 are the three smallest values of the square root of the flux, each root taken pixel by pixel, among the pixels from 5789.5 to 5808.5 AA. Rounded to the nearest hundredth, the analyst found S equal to -2.25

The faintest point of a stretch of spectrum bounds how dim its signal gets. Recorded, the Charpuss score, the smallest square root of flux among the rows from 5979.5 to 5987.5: 2.04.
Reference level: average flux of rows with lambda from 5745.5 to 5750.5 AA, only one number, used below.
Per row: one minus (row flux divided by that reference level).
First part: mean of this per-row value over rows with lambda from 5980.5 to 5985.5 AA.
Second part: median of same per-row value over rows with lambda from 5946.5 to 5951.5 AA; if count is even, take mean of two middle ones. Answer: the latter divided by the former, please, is 0.1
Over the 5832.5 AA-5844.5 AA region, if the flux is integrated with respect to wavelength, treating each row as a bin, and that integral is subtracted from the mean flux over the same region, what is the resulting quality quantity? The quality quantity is -64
